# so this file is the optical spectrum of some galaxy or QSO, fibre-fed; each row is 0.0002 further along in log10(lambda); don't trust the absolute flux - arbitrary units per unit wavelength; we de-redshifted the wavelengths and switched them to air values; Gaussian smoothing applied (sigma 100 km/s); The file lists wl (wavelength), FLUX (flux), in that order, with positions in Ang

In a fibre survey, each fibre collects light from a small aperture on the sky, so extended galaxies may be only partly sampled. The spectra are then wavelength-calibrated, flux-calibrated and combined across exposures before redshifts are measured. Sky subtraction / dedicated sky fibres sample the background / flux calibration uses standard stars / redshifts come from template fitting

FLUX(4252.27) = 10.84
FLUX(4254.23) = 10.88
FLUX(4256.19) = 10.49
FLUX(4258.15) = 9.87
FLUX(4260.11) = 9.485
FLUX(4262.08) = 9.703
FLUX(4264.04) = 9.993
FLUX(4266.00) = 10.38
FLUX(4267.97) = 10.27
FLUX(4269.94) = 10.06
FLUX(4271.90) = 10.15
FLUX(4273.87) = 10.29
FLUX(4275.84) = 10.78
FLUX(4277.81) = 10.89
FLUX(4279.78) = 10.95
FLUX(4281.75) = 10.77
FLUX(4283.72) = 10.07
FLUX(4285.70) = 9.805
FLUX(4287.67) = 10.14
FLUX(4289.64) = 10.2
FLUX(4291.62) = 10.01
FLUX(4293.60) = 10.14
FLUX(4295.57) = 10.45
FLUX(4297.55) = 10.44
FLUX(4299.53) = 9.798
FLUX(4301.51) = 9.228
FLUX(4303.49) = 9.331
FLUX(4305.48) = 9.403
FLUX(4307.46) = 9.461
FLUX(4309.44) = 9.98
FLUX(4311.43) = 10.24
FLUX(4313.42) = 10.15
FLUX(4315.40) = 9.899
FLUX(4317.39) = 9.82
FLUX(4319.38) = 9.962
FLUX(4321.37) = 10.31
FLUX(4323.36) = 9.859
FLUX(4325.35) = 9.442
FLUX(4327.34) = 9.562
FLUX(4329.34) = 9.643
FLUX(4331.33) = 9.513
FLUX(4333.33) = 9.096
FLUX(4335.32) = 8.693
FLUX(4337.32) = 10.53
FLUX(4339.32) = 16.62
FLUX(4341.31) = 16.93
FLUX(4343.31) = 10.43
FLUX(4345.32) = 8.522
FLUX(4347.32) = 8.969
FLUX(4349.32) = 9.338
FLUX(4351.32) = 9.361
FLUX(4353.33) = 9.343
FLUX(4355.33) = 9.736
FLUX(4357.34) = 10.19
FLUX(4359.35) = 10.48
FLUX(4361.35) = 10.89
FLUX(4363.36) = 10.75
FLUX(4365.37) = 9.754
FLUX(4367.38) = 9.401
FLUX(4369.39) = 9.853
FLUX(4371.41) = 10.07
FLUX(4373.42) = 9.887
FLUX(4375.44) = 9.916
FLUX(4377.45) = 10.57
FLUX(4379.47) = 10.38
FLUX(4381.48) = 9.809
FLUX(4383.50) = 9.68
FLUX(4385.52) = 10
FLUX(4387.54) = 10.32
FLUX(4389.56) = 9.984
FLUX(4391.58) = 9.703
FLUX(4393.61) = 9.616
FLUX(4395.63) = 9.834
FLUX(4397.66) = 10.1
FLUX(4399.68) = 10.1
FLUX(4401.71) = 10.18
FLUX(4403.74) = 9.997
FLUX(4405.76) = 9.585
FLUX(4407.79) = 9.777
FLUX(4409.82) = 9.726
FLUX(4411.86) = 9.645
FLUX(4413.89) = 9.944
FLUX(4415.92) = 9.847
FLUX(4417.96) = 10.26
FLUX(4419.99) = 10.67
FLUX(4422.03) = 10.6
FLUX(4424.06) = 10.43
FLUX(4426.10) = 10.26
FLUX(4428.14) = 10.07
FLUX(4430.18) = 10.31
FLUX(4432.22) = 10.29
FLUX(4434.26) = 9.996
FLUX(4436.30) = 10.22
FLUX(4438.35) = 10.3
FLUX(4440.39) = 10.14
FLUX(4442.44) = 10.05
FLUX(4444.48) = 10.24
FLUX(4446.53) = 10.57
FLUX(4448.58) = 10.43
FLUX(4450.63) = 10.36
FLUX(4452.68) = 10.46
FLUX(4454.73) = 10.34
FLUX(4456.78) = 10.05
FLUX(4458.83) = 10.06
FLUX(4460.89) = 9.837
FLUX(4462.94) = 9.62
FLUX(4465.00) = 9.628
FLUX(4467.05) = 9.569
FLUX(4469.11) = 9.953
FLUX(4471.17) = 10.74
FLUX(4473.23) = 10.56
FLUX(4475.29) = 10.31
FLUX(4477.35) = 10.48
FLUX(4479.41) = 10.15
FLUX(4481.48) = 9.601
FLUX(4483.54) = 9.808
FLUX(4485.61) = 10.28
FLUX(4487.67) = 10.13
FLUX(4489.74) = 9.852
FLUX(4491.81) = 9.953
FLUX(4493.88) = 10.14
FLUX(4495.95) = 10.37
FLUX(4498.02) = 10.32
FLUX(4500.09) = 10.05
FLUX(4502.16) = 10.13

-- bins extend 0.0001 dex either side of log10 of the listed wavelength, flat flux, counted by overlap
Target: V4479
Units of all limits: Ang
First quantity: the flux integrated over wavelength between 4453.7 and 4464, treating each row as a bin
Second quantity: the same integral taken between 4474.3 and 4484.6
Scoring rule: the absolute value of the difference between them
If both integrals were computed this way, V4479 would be 1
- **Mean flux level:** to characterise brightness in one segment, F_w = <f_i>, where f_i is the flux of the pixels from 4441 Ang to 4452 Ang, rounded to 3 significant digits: 10.3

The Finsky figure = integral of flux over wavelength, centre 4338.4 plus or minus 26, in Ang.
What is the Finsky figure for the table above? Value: 536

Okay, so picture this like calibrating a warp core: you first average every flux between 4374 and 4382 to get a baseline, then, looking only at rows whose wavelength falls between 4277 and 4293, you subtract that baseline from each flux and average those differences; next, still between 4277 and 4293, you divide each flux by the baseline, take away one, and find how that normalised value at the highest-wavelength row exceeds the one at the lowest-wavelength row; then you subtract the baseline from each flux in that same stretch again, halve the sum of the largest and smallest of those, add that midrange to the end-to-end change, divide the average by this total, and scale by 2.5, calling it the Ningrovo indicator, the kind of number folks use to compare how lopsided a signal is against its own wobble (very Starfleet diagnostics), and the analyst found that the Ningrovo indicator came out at 4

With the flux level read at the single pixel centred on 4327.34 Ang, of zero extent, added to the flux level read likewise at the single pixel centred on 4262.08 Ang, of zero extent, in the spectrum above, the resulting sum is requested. 19.3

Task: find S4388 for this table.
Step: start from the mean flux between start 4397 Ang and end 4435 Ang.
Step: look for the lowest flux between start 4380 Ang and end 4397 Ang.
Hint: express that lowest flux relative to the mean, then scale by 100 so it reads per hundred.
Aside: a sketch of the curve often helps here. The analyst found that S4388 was 95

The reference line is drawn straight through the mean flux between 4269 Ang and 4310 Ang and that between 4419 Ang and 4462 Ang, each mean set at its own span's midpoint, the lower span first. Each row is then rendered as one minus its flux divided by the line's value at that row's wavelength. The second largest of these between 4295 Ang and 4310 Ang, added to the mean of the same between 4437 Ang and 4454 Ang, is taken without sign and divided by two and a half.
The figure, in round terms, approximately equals 0.0298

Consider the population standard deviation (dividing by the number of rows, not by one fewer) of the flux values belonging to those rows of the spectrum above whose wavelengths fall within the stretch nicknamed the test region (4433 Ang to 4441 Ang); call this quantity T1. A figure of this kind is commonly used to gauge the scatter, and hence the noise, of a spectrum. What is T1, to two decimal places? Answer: 0.11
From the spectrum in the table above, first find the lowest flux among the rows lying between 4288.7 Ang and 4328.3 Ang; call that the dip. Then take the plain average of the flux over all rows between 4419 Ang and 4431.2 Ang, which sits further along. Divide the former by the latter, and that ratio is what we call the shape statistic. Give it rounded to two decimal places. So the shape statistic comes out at 0.89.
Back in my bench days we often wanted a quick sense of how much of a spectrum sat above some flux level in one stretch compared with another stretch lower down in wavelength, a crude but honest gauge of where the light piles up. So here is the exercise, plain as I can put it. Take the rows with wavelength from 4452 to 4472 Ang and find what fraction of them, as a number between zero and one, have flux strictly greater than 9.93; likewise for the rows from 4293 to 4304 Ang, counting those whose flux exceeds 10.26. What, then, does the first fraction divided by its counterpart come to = 2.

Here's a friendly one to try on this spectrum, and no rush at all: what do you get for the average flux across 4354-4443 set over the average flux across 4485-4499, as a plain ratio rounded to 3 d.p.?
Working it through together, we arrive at 0.993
